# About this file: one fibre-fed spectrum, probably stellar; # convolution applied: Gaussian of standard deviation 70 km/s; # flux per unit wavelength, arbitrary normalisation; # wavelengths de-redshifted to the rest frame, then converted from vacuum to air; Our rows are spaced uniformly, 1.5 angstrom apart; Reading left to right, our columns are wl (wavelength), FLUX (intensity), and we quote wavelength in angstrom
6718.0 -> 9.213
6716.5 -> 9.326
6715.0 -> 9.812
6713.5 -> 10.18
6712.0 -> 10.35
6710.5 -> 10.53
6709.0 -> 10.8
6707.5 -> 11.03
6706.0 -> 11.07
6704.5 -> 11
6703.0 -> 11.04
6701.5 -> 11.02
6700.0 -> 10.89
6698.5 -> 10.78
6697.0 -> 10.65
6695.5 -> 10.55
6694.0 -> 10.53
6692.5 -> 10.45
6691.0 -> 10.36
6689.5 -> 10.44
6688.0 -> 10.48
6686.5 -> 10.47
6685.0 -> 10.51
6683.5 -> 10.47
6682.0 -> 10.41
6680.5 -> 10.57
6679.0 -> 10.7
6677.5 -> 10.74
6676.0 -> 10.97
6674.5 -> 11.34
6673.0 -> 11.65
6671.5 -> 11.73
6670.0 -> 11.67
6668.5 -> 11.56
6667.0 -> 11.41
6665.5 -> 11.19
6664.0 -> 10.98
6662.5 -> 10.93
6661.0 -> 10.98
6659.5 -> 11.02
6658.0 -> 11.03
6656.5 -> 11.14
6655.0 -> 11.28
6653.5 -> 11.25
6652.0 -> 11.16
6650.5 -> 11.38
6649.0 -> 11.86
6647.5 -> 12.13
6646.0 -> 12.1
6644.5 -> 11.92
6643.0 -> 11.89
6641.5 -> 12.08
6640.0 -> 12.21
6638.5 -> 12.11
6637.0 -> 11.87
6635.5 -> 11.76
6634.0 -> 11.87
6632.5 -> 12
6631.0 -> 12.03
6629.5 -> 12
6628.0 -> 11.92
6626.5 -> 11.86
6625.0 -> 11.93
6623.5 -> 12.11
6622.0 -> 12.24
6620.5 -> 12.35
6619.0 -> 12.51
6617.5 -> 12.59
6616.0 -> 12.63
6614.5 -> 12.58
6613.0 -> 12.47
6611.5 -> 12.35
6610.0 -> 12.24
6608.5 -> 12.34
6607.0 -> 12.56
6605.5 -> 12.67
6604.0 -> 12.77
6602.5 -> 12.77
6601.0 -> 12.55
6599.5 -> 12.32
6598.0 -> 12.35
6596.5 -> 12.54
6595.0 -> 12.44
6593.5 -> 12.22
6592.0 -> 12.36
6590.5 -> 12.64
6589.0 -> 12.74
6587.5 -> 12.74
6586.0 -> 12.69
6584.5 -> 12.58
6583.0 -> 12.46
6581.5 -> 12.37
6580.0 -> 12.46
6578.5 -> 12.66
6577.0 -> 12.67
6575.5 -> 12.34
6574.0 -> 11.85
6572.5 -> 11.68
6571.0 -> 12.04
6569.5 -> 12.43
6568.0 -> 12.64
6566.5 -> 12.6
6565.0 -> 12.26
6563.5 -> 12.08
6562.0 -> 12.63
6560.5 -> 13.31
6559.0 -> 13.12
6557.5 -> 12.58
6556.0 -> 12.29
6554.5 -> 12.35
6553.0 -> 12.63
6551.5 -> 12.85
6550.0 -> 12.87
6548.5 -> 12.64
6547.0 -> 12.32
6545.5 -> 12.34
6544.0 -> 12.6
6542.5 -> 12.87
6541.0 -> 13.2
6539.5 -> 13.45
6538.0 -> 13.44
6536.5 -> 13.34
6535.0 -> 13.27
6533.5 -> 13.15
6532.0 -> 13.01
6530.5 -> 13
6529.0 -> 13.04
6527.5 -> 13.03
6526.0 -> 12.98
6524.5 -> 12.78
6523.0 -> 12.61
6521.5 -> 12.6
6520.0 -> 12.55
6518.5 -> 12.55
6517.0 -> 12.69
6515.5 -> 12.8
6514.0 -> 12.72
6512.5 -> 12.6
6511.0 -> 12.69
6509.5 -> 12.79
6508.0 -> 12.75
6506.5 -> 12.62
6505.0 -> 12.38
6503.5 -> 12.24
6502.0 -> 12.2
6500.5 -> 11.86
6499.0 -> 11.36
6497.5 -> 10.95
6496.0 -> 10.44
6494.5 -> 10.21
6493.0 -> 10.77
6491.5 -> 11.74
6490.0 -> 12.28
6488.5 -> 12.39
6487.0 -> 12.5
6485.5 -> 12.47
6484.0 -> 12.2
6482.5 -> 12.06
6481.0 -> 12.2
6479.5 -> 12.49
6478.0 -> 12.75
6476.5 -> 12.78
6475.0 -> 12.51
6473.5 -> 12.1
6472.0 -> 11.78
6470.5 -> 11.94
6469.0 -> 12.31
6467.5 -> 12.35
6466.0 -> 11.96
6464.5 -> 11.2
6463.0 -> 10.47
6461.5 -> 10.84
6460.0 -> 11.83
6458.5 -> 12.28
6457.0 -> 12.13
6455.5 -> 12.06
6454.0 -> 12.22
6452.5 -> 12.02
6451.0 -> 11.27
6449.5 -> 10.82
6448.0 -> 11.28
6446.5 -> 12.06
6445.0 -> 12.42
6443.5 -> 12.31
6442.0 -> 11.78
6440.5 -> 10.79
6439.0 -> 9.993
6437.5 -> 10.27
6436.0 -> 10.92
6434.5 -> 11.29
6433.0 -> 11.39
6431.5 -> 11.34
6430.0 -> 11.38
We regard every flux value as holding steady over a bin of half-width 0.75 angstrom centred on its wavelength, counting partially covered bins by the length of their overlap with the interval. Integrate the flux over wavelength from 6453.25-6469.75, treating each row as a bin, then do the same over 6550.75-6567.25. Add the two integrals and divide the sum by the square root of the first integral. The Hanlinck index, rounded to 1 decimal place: 28.9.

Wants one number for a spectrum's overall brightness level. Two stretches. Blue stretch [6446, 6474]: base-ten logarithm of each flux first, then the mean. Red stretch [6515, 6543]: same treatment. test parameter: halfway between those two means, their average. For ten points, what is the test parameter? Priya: 1.09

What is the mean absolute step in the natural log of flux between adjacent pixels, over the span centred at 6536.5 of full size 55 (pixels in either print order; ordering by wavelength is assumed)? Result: 0.013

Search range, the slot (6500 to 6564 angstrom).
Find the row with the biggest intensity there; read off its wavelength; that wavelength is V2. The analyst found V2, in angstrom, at 6539.5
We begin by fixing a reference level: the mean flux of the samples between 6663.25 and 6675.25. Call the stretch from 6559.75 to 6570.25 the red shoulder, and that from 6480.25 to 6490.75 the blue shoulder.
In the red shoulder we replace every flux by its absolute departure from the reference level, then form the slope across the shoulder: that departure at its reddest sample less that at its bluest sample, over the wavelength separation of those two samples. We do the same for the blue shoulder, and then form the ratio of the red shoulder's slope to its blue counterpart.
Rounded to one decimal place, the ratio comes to -11.0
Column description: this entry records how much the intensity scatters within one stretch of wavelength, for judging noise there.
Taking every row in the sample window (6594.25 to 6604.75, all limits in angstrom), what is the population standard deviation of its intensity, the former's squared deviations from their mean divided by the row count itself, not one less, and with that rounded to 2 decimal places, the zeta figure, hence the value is 0.17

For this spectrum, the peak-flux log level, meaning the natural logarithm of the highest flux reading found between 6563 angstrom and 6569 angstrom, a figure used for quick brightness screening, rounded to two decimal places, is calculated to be 2.54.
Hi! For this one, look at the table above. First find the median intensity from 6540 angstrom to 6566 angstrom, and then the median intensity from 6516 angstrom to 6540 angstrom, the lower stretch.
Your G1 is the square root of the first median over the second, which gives 0.99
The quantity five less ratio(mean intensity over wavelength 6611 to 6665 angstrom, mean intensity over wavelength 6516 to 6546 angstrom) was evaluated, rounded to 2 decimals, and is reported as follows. 4.08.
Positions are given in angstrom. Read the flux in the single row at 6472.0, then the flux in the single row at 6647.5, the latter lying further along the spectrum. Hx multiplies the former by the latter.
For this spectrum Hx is 143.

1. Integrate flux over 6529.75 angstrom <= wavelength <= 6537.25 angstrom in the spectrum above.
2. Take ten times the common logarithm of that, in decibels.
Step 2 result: 19.9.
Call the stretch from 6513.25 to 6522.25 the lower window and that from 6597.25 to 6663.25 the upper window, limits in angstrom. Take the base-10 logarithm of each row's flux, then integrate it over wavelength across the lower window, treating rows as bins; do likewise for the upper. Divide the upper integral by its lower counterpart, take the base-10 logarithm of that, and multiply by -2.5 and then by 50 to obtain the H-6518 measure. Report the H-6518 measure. -107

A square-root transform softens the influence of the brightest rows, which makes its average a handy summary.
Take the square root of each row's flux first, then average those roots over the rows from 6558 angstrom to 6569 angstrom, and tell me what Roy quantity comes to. 3.56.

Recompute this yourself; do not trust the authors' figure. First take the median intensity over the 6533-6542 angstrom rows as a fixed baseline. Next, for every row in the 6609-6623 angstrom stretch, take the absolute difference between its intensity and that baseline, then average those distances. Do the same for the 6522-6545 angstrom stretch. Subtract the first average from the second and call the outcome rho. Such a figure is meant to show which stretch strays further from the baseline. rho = -0.57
